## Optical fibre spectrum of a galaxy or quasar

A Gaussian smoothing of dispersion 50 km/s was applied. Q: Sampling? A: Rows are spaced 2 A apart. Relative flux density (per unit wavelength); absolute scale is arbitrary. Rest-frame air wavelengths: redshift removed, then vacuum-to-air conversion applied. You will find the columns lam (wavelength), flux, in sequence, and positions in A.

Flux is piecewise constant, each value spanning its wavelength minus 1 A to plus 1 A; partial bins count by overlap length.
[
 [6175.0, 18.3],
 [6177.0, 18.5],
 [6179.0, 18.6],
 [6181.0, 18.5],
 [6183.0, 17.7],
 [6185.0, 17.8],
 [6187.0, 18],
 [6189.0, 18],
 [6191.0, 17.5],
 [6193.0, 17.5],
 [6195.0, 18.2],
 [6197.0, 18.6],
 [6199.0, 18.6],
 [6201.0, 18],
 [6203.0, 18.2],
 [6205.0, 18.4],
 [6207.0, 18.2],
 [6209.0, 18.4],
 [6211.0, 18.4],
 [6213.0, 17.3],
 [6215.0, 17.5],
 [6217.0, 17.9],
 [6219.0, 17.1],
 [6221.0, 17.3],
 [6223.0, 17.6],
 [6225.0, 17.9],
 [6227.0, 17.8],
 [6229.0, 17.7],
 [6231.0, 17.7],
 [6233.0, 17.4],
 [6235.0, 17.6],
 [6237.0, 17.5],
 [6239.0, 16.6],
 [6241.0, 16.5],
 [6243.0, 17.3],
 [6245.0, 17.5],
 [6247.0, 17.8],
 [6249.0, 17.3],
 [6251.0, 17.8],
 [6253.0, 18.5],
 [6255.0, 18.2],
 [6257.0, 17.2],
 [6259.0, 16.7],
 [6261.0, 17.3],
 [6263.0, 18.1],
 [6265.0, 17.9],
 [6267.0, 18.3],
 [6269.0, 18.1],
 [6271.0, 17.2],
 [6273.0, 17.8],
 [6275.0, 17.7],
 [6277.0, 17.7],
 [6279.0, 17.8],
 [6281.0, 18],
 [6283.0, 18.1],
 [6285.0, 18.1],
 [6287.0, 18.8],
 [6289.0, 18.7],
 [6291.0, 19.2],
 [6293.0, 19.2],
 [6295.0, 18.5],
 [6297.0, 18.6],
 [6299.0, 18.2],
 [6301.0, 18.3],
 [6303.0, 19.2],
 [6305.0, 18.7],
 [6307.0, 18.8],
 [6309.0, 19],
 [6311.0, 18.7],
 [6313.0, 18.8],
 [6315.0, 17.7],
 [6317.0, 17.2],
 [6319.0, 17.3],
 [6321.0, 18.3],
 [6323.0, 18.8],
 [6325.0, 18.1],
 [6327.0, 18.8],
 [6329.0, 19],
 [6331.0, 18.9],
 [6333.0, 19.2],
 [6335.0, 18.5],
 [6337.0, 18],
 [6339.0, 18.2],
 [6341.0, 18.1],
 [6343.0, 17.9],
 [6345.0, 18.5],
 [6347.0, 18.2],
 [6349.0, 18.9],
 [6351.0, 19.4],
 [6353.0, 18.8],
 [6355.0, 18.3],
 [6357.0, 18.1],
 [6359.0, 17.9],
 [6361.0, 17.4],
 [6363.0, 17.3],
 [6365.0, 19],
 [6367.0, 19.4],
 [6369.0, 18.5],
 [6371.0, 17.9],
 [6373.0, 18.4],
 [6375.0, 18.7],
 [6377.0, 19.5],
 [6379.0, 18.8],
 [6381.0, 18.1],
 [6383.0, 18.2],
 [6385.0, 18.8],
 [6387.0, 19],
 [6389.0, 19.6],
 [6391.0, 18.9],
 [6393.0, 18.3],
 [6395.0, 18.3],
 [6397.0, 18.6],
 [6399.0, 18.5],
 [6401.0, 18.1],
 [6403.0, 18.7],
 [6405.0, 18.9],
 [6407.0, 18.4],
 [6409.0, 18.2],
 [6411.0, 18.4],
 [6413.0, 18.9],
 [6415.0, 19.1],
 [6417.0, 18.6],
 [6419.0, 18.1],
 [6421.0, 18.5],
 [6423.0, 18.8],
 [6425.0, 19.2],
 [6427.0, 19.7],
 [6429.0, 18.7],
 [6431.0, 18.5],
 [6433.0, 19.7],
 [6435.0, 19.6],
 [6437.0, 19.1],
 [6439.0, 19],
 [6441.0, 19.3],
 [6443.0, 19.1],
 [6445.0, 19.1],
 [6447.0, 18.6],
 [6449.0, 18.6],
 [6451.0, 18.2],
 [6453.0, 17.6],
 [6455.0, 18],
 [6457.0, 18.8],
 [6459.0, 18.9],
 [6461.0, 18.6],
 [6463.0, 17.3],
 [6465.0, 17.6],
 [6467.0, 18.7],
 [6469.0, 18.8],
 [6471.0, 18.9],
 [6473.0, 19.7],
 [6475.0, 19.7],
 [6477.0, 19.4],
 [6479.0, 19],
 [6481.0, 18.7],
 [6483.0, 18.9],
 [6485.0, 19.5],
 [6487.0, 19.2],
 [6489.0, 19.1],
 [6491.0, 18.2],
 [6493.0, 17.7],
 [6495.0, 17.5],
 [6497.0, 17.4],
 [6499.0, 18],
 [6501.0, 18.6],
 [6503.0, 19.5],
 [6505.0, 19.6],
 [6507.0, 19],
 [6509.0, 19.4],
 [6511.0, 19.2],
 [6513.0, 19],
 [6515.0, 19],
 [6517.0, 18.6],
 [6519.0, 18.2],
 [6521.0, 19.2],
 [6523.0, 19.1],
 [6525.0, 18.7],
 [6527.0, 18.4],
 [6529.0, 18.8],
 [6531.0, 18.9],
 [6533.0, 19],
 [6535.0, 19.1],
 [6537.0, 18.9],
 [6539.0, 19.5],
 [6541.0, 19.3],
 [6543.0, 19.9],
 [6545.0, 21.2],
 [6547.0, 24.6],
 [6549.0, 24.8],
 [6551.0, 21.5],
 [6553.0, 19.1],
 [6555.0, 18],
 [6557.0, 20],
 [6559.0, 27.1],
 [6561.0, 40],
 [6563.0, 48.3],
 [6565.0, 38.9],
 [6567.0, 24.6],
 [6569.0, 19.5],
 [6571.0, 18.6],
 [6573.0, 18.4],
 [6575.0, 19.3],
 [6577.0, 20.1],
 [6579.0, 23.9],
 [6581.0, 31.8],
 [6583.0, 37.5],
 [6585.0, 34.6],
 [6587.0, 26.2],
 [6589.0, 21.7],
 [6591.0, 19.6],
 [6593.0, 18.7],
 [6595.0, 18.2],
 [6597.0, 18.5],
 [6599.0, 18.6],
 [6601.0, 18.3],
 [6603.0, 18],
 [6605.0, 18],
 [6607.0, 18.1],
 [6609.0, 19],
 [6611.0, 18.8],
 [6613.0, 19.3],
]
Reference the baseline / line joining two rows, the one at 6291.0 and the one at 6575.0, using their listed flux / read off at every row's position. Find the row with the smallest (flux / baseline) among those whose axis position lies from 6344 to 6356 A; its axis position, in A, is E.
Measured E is 6347.0 A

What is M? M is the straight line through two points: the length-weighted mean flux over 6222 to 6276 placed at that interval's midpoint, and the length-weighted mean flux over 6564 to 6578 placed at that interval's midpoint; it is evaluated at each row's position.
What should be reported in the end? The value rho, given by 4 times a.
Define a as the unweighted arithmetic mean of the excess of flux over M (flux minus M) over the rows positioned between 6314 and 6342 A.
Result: -2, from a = -0.6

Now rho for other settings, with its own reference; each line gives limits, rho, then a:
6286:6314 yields 1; 0.4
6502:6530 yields -12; -2.9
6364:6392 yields -4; -0.9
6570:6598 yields 2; 0.4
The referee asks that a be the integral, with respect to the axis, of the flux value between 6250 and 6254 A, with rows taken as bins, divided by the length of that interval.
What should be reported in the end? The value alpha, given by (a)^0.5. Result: 4.26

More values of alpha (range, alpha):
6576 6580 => 4.69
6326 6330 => 4.35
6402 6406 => 4.34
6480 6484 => 4.34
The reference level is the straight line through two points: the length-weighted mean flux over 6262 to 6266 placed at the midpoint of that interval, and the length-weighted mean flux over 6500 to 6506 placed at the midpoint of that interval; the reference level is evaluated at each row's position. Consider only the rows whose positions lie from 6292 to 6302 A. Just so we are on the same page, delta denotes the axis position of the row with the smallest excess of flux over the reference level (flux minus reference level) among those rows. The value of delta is 6299.0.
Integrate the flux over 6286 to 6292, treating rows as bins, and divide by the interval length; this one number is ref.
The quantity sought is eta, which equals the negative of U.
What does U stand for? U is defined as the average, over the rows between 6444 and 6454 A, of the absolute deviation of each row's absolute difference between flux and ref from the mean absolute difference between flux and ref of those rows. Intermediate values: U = 0.35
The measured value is -0.35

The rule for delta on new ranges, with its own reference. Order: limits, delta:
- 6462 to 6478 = 6463.0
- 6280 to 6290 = 6281.0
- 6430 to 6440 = 6431.0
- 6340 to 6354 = 6343.0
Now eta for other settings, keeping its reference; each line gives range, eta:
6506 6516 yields -0.14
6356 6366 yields -0.44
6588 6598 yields -0.74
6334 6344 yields -0.17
